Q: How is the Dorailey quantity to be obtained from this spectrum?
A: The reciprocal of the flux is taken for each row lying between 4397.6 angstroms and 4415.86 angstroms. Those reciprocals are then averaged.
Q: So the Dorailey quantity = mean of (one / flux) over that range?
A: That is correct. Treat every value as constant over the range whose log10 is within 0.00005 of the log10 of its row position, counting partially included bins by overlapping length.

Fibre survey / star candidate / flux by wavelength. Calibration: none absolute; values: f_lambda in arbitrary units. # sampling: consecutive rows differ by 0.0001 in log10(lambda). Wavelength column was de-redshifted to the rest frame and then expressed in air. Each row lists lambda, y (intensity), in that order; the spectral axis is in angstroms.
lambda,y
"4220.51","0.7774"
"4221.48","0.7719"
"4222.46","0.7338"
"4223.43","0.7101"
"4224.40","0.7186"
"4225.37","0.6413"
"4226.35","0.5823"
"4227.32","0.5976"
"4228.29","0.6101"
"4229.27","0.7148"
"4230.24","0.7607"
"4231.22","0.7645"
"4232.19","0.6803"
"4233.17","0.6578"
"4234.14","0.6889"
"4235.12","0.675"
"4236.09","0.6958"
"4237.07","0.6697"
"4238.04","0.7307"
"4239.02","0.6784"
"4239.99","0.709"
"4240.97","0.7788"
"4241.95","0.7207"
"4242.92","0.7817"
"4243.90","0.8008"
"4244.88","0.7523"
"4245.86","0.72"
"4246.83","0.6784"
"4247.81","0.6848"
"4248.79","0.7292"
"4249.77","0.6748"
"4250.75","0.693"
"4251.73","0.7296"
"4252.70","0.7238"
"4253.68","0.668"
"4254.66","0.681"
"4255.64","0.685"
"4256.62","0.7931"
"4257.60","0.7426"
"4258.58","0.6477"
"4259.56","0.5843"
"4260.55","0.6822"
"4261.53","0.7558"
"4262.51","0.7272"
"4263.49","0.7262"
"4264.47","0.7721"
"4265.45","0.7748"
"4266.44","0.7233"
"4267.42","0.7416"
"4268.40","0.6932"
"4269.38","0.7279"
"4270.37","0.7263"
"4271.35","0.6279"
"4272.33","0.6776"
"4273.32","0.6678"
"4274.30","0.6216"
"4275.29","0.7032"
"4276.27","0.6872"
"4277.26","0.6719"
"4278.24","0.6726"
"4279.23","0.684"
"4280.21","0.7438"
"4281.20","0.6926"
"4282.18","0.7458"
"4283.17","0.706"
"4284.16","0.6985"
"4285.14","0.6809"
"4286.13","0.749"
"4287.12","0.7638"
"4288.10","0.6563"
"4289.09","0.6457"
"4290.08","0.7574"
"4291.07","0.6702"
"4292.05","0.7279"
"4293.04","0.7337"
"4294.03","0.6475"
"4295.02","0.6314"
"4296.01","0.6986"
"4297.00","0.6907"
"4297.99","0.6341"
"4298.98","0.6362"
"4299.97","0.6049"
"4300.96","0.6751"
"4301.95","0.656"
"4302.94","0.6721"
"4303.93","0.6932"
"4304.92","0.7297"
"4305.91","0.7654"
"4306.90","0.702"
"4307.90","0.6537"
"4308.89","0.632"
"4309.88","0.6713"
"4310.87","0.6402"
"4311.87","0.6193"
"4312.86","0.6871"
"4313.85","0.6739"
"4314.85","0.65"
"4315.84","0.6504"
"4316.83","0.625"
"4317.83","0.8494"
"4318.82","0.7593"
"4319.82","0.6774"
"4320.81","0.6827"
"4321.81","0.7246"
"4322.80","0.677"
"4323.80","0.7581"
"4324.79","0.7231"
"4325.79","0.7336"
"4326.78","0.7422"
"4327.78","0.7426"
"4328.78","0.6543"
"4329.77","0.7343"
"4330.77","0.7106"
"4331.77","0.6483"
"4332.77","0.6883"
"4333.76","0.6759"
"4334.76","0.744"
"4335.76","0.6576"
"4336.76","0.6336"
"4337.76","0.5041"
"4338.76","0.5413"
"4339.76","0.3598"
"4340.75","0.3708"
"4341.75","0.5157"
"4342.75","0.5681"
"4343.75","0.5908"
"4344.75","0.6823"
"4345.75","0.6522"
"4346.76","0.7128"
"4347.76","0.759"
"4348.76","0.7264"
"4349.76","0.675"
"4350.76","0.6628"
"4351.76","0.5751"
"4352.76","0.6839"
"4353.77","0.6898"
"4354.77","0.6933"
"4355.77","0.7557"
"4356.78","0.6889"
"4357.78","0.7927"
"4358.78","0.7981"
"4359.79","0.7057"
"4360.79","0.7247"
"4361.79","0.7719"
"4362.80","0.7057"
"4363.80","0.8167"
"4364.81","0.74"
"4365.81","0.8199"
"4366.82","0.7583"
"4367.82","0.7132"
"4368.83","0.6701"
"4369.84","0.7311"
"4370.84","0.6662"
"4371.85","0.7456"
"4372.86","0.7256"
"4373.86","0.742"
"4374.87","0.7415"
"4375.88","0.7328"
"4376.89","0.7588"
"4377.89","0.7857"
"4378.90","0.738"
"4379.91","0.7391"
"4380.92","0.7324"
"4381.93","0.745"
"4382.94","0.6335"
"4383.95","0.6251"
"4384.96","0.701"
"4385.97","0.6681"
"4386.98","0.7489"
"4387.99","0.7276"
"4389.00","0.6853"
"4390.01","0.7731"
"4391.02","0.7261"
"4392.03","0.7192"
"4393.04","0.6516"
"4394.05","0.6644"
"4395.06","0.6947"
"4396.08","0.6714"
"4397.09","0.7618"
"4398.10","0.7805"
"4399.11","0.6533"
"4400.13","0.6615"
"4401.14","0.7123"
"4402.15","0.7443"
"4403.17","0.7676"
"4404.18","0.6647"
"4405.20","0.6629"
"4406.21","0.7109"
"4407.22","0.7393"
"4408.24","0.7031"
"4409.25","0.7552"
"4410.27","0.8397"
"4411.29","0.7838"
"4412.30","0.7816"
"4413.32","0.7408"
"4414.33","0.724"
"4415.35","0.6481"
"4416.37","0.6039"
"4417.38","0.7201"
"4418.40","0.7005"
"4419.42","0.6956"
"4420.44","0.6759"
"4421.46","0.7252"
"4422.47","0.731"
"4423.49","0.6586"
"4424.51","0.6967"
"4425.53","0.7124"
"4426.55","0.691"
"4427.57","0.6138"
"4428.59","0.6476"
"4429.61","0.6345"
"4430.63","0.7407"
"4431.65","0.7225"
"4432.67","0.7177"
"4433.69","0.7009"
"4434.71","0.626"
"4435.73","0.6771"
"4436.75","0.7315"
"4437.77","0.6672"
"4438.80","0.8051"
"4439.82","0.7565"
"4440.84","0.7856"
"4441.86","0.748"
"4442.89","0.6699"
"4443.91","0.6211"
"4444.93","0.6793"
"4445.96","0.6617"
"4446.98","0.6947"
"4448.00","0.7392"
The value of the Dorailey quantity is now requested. 1.384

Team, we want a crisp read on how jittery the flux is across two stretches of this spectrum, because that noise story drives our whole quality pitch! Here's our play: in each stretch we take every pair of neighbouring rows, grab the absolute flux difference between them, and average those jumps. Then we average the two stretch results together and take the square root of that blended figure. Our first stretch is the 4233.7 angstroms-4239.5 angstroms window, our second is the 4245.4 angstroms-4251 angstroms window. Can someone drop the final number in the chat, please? 0.184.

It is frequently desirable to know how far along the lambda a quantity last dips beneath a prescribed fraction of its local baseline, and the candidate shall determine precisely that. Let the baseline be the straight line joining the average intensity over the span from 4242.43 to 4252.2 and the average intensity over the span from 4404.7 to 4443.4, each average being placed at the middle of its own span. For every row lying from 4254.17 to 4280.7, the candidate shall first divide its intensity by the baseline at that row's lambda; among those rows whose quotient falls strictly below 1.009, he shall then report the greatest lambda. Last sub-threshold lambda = 4279.23 angstroms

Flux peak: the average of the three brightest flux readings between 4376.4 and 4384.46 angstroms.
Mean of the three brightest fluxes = 0.76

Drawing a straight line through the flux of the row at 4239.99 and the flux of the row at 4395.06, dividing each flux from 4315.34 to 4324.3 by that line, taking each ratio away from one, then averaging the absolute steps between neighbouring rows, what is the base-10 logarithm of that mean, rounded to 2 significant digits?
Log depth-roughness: -0.97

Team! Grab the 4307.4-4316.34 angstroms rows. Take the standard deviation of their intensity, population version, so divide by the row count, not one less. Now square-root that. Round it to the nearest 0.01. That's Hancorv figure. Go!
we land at 0.14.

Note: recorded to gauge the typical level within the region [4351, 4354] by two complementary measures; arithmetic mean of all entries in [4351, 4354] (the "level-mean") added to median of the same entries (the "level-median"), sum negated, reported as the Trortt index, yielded -1.33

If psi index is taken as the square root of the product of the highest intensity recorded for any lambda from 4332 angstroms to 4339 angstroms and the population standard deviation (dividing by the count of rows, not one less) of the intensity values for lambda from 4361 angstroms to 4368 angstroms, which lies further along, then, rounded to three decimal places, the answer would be 0.177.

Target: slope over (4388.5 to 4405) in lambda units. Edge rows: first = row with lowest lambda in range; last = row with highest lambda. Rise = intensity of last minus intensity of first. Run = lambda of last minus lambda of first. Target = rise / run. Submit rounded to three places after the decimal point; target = -0.001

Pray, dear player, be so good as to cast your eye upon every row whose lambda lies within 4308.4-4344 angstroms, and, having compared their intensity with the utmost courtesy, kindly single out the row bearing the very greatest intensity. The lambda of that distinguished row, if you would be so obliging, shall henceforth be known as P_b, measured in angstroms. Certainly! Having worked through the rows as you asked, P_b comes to 4317.83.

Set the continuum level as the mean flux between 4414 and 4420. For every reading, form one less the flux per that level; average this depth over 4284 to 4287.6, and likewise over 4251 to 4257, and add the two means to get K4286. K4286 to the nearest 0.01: -0.11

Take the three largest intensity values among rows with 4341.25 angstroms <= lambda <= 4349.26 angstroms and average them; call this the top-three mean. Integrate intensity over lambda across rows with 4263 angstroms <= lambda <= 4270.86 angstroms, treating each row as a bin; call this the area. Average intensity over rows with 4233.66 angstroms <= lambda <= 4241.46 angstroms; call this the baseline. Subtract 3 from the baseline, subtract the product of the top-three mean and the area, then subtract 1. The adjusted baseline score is -7.534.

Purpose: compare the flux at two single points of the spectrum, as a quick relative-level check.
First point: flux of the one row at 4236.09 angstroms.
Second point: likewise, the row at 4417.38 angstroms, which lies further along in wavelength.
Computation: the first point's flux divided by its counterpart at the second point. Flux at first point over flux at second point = 0.97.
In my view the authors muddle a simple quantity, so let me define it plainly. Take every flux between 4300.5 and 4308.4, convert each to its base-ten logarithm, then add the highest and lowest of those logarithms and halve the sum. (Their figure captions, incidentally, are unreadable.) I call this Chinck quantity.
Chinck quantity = -0.150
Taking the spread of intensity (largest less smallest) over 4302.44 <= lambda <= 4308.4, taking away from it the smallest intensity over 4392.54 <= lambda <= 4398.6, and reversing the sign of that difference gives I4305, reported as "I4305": 0.540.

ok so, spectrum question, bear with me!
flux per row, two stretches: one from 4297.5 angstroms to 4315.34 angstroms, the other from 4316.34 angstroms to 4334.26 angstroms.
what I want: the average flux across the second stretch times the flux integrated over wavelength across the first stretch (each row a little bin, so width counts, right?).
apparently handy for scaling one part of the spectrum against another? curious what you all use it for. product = 8.5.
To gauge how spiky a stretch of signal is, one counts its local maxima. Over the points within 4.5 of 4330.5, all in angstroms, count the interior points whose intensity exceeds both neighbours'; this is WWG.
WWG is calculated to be 3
